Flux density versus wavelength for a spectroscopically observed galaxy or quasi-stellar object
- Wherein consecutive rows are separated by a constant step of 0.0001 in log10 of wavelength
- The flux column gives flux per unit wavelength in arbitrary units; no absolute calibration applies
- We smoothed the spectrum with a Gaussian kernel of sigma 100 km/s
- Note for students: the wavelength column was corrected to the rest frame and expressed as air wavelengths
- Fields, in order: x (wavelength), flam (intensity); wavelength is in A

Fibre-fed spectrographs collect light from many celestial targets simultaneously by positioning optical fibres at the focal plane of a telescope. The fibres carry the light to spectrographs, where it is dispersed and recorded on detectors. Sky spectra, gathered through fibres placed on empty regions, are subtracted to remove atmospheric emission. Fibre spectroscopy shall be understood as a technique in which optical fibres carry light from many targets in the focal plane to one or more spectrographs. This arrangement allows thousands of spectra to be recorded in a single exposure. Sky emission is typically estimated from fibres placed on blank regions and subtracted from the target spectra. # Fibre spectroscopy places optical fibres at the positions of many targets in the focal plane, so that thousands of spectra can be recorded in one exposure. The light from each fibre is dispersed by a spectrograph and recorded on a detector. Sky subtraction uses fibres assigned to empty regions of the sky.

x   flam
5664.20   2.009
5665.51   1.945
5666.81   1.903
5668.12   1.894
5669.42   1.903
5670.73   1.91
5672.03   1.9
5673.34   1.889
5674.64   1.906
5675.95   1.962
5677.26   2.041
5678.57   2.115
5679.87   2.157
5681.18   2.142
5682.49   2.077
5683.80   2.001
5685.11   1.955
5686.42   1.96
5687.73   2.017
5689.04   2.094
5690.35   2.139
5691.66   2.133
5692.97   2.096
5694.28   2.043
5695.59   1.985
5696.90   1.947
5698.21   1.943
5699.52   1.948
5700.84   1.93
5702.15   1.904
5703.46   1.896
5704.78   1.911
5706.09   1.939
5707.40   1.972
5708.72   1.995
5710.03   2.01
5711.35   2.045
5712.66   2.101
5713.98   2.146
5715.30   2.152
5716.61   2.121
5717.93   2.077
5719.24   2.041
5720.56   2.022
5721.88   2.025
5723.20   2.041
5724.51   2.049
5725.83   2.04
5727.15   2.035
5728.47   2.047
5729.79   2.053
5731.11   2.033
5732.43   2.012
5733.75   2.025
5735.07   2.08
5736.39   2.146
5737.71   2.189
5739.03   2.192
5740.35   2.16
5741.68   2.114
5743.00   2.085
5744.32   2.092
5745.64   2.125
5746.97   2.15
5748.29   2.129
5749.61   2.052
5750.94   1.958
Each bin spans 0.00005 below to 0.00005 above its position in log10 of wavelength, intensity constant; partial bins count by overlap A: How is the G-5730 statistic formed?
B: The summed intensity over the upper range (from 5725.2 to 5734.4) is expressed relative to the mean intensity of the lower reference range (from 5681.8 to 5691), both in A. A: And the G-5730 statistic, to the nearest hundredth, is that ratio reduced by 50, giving -43.00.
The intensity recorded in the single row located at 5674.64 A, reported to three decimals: 1.906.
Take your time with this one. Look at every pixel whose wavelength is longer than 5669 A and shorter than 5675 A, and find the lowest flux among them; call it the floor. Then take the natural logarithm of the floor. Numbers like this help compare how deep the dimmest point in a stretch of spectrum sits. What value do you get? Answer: 0.64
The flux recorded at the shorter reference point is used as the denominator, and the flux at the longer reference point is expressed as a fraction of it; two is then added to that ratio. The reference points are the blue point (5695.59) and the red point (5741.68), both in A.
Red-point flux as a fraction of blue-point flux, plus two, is 3.06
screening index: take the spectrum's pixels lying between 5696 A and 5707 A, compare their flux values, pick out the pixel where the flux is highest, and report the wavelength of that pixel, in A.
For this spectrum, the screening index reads 5699.52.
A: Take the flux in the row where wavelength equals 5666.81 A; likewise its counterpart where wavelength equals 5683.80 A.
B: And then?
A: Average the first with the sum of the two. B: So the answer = 2.90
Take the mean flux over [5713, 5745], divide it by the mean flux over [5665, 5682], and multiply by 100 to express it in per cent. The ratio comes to 105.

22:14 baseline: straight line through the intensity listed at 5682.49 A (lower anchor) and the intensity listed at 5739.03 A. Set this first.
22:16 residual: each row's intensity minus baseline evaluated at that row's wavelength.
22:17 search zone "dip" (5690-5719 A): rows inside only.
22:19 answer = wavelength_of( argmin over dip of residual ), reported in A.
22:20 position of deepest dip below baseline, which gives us 5703.46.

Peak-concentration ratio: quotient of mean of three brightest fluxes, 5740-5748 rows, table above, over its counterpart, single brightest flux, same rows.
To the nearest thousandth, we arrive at 0.993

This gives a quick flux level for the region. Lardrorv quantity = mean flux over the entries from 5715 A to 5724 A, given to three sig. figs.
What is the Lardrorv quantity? 2.07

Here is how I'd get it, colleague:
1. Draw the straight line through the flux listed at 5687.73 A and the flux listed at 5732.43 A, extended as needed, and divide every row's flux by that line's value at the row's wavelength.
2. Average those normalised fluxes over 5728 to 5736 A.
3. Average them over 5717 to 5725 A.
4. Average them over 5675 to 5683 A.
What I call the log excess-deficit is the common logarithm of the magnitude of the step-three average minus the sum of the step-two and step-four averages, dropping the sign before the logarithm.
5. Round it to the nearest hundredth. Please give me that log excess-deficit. 0.01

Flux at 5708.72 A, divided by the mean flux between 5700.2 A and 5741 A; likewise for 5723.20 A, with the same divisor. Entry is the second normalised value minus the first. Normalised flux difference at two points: 0.02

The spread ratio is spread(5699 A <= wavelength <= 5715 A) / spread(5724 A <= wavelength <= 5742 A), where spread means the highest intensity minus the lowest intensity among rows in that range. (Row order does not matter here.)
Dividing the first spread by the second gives 1.4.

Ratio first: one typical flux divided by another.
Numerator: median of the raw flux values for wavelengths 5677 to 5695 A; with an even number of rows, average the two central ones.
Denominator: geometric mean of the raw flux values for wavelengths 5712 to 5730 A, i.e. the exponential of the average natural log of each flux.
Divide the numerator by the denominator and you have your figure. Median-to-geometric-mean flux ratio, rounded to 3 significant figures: 1.01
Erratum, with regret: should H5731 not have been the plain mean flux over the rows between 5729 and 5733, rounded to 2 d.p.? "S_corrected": 2.03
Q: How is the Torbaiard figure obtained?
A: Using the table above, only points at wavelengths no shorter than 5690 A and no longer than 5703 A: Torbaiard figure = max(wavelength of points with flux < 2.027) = 5702.15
